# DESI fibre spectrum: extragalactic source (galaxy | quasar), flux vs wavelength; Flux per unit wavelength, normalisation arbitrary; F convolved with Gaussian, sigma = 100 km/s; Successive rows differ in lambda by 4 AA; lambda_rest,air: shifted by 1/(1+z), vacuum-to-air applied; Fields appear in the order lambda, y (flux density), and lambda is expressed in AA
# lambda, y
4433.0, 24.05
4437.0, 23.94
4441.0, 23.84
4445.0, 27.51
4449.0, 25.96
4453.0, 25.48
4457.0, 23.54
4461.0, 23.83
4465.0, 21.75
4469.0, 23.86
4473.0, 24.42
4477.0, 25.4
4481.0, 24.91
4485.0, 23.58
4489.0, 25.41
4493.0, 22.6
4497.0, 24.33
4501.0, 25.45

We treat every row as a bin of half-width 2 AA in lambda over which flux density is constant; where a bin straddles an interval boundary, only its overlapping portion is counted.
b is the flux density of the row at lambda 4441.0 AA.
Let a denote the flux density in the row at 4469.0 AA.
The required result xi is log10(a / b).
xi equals 0.00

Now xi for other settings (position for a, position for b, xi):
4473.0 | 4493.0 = 0.03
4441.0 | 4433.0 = 0.00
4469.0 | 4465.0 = 0.04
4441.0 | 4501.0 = -0.03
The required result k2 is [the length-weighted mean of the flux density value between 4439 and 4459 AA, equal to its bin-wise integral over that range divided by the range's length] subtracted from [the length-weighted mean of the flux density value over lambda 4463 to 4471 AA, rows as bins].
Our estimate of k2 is -2.5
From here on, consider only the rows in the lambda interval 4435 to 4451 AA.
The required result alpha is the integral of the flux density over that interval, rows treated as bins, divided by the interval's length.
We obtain 25.3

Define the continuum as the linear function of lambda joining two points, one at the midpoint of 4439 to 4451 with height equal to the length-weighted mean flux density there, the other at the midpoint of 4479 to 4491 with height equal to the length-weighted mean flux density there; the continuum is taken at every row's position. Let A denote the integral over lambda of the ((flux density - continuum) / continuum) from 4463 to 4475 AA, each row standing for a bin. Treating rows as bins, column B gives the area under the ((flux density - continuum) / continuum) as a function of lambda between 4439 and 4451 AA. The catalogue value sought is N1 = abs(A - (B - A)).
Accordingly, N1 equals 1.7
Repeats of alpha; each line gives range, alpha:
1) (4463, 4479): 23.9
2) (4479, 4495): 24.1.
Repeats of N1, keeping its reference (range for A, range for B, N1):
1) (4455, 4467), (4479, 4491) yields 2.2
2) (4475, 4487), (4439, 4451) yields 0.1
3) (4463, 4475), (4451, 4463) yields 1.1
